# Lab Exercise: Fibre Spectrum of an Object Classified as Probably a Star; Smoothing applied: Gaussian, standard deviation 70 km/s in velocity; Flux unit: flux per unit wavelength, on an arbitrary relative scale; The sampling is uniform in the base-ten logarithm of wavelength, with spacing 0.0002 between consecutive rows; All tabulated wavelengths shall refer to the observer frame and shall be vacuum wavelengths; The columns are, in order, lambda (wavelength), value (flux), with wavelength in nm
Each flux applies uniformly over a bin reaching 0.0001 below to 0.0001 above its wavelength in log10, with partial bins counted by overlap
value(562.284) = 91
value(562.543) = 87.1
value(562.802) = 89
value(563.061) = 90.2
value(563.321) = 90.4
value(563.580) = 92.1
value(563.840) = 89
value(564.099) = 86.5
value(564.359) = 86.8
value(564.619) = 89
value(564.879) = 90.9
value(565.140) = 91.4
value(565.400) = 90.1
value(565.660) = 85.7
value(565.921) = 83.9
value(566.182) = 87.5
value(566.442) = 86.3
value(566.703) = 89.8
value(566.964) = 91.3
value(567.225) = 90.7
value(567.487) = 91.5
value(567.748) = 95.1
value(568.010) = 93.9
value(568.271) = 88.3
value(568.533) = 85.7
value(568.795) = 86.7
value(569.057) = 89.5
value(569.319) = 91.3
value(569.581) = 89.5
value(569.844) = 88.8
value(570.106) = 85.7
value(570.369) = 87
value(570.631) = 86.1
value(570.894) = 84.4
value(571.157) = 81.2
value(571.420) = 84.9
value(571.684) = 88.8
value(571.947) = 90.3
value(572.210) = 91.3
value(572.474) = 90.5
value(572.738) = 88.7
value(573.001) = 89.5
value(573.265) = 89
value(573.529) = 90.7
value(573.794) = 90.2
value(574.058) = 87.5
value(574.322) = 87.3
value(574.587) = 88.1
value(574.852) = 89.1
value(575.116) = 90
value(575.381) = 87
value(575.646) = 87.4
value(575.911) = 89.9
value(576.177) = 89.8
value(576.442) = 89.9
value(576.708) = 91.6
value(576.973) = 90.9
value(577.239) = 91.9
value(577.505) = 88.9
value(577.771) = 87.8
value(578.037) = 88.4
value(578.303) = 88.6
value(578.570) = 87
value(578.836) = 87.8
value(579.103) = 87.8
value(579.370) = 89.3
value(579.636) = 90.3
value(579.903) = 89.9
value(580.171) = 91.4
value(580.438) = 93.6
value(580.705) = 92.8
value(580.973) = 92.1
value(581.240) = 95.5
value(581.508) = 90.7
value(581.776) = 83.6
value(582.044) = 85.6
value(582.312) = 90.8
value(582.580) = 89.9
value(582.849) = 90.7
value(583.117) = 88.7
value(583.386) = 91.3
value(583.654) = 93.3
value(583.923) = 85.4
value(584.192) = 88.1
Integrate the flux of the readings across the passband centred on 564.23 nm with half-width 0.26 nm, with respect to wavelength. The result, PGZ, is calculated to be 45.0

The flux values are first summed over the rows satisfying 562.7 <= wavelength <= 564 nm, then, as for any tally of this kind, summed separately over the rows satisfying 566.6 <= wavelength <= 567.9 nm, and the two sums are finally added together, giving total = 909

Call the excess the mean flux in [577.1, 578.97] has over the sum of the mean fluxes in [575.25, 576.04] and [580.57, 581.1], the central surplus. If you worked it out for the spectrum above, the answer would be -91.9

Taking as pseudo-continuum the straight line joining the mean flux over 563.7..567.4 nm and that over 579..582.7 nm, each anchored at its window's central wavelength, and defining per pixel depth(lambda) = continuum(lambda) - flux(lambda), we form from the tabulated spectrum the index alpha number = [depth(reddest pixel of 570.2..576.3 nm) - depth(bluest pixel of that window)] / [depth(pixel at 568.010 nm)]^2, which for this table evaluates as 0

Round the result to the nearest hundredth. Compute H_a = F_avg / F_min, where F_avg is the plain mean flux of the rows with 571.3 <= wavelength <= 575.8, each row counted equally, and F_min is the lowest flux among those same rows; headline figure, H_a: 1.05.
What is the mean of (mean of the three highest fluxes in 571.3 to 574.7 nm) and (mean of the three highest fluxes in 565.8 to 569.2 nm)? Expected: 92.2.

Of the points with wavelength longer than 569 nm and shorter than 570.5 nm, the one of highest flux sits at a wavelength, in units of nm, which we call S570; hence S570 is 569.319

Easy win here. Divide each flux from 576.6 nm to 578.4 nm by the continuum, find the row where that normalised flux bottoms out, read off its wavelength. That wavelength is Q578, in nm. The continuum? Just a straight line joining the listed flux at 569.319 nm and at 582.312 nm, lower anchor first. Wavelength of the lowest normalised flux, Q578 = 577.771 nm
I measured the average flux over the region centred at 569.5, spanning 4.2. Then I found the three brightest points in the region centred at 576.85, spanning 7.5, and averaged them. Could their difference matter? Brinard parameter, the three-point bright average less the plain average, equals 4.3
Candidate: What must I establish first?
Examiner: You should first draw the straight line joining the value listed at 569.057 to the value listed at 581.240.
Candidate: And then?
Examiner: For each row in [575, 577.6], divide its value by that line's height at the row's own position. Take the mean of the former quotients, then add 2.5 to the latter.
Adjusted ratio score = 3.46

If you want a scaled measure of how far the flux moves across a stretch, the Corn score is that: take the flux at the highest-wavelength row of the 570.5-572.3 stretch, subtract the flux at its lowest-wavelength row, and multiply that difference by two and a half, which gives 13.0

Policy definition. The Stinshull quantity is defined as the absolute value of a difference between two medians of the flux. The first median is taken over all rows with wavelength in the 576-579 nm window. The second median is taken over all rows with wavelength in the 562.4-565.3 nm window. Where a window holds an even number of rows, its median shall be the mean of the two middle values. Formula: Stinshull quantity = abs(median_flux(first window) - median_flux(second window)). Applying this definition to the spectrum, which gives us 0.1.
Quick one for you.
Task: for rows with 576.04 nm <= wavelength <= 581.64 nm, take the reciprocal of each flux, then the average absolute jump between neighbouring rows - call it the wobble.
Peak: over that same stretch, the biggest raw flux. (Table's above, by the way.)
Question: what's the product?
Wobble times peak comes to 0.016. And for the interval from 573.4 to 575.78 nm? 0.014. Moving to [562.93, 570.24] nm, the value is 0.025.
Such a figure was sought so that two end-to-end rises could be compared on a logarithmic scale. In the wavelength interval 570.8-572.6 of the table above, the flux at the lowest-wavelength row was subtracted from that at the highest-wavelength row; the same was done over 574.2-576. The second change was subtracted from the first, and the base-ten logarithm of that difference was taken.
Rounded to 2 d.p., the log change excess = 0.54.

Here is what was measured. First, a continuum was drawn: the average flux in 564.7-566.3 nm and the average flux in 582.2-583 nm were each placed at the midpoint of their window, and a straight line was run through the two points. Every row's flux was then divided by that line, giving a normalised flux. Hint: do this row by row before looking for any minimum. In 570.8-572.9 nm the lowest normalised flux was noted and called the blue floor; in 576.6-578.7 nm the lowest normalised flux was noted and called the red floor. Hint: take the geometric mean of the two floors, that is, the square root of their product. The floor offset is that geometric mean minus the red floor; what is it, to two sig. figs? -0.028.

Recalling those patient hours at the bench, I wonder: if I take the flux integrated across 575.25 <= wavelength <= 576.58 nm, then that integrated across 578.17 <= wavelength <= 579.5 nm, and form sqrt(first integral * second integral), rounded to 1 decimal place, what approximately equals 117.6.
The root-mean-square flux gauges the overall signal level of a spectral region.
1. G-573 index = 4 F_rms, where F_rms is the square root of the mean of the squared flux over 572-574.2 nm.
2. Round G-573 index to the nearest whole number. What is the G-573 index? 359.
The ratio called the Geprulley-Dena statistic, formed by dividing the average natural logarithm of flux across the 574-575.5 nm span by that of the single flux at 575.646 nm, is 1.002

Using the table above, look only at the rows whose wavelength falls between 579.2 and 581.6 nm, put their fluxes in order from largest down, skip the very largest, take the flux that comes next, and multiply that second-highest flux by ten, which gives 936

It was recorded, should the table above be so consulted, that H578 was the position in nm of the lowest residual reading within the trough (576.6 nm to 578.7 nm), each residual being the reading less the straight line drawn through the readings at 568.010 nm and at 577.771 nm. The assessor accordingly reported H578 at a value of 578.570 nm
